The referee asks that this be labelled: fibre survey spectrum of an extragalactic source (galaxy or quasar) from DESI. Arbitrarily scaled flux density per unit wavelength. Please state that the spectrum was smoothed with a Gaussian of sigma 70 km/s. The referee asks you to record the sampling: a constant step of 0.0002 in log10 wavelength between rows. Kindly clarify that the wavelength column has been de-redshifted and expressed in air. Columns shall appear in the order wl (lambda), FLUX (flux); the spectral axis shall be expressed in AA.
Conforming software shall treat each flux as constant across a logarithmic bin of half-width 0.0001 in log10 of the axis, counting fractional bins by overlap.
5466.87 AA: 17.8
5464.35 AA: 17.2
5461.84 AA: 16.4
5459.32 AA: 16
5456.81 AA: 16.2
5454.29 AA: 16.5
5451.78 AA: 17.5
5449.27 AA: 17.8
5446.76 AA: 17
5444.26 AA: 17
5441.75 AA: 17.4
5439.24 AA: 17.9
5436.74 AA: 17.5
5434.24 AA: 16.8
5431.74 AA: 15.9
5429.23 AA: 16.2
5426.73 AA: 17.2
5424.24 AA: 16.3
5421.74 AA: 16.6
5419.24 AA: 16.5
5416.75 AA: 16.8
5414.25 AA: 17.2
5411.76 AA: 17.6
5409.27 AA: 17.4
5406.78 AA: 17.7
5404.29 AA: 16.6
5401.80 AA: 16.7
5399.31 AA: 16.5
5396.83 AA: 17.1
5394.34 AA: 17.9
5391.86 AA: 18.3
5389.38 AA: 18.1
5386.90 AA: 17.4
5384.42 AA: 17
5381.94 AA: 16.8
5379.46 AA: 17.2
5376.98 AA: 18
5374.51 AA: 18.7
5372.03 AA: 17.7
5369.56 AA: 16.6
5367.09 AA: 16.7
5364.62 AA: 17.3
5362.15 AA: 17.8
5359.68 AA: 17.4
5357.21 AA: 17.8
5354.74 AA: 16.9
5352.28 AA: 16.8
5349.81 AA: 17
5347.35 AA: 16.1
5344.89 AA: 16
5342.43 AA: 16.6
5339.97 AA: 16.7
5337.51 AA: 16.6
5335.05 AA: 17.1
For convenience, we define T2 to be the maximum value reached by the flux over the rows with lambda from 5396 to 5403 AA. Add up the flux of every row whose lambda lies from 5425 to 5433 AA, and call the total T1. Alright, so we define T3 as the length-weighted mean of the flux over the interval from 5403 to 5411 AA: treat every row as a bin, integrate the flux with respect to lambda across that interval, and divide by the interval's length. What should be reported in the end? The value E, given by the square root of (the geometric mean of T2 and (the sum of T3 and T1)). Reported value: 5.81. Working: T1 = 49.3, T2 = 17.1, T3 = 17.3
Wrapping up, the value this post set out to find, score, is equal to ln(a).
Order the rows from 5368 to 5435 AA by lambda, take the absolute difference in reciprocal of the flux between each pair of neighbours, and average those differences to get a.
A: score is -6.32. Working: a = 0.0018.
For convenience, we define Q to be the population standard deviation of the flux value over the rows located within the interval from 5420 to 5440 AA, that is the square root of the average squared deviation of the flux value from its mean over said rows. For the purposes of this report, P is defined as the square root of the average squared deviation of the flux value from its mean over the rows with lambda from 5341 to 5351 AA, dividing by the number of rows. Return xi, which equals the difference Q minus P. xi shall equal 0.24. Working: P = 0.40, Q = 0.644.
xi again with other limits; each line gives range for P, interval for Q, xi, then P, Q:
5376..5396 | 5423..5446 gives 0.11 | 0.52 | 0.630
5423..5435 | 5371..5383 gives 0.19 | 0.46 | 0.655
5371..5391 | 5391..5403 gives 0.10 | 0.59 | 0.693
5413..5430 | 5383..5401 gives 0.23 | 0.37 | 0.606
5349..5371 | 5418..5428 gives -0.09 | 0.43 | 0.335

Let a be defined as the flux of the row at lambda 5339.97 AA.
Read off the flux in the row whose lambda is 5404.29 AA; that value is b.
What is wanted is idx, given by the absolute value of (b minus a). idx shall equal 0.1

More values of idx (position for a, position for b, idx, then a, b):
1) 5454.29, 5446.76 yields 0.5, 16.5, 17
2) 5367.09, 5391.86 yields 1.6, 16.7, 18.3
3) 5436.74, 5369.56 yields 0.9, 17.5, 16.6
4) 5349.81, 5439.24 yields 0.9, 17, 17.9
